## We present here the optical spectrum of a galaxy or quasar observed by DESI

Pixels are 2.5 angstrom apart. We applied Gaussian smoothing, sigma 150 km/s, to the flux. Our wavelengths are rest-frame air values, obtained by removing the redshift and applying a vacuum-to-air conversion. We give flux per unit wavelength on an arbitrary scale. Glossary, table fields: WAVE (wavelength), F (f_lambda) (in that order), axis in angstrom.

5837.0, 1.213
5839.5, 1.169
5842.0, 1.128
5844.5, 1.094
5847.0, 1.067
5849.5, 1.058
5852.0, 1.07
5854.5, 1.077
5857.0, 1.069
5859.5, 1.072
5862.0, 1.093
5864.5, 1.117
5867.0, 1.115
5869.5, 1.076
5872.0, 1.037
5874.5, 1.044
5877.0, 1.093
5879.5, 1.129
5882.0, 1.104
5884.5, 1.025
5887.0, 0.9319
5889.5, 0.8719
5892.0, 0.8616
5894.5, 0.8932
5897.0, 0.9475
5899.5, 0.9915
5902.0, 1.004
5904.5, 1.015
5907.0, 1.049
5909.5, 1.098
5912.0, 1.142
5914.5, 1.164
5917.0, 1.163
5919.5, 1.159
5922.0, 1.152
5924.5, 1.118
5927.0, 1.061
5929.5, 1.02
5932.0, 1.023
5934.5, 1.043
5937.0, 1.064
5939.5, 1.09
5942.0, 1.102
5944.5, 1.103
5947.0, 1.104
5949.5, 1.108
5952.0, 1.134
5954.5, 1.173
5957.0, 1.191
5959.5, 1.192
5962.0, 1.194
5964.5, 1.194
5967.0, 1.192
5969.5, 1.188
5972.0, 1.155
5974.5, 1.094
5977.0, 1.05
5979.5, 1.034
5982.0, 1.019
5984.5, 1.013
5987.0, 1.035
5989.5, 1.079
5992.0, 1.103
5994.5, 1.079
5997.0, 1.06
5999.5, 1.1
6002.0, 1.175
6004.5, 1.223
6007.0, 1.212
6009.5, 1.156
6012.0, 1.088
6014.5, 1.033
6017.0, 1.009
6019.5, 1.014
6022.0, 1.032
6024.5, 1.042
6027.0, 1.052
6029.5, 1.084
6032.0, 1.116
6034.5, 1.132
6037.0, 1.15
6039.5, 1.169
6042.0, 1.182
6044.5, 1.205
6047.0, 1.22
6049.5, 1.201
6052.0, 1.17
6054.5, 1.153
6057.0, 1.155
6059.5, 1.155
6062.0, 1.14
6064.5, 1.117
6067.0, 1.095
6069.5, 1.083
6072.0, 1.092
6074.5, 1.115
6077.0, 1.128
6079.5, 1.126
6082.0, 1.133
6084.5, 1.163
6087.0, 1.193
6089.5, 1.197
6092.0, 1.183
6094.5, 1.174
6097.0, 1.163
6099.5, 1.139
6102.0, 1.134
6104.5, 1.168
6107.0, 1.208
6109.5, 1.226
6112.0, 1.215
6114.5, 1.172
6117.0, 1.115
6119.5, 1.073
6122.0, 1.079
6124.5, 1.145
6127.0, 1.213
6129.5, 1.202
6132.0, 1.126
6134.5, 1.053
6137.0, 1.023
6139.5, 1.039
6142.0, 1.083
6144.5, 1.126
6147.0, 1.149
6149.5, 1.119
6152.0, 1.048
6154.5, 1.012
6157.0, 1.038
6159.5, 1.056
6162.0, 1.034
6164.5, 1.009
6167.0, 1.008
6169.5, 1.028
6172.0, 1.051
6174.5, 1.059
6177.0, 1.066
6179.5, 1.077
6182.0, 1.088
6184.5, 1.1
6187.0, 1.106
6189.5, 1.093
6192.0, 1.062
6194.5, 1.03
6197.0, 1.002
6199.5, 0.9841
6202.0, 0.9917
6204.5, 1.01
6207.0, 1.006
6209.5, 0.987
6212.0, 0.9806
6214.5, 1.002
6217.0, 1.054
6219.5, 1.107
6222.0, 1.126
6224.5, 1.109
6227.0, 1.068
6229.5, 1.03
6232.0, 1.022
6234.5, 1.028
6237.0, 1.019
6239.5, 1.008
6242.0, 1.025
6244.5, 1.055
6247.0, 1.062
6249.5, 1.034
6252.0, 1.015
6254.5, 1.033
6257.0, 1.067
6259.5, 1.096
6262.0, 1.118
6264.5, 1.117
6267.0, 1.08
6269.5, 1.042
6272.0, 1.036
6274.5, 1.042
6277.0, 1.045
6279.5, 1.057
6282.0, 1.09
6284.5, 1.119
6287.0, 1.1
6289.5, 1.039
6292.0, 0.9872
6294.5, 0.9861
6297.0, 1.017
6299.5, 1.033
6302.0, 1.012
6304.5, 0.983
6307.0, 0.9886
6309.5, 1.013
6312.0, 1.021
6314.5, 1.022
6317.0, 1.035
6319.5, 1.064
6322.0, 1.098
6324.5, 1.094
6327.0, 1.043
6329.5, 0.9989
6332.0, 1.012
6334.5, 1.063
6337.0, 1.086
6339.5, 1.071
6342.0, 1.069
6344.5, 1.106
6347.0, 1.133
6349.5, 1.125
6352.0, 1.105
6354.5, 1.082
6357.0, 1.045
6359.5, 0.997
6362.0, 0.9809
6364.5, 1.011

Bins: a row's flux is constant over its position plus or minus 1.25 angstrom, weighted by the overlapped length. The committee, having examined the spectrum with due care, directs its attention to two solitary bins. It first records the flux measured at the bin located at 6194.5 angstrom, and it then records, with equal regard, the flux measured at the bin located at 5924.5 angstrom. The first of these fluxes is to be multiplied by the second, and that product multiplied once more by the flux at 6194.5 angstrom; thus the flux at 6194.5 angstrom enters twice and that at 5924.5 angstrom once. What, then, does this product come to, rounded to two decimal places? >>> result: 1.19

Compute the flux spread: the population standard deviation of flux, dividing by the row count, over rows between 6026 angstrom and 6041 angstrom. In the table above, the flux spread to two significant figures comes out 0.039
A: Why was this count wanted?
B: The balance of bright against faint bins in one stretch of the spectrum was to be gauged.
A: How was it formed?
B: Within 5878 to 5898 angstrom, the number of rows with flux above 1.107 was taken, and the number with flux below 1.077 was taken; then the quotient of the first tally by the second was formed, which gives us 0.17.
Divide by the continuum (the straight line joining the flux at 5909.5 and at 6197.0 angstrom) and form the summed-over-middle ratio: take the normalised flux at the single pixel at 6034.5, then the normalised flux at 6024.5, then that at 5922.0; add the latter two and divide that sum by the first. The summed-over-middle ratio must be 1.90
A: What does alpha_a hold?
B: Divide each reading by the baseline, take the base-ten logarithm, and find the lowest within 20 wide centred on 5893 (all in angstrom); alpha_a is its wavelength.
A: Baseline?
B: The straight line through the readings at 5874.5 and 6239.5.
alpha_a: 5892.0 angstrom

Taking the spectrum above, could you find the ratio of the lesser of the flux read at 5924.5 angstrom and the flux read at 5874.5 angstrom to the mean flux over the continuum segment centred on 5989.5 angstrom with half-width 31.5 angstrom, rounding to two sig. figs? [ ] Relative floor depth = 0.94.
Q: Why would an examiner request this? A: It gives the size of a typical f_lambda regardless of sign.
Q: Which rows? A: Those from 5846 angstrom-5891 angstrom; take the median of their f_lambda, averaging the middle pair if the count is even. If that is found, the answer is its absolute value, 1.07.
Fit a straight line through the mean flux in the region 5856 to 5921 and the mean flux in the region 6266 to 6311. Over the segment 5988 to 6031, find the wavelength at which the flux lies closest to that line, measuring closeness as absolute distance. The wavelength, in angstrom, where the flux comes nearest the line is 6024.5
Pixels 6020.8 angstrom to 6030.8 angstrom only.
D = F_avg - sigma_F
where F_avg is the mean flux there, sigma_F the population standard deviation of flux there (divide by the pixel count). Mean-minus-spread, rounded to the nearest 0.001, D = 1.033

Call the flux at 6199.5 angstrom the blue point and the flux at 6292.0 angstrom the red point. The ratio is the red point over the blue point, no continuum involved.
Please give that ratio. 1.003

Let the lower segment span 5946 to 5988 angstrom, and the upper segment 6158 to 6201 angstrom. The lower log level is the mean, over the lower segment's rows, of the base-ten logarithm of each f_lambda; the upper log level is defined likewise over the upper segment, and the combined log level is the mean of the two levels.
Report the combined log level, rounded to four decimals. 0.0351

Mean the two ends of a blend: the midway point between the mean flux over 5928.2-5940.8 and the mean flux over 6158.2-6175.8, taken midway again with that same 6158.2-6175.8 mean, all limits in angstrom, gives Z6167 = 1.04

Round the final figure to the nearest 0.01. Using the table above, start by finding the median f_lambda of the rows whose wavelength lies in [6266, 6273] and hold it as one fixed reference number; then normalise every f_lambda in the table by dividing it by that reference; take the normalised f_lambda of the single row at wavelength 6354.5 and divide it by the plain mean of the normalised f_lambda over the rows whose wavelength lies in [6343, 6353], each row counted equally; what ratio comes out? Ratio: 0.97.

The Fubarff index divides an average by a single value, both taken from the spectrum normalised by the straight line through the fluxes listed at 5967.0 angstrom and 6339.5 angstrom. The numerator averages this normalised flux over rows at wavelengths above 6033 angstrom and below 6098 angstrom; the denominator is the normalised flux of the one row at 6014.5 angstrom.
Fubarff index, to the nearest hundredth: 1.13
